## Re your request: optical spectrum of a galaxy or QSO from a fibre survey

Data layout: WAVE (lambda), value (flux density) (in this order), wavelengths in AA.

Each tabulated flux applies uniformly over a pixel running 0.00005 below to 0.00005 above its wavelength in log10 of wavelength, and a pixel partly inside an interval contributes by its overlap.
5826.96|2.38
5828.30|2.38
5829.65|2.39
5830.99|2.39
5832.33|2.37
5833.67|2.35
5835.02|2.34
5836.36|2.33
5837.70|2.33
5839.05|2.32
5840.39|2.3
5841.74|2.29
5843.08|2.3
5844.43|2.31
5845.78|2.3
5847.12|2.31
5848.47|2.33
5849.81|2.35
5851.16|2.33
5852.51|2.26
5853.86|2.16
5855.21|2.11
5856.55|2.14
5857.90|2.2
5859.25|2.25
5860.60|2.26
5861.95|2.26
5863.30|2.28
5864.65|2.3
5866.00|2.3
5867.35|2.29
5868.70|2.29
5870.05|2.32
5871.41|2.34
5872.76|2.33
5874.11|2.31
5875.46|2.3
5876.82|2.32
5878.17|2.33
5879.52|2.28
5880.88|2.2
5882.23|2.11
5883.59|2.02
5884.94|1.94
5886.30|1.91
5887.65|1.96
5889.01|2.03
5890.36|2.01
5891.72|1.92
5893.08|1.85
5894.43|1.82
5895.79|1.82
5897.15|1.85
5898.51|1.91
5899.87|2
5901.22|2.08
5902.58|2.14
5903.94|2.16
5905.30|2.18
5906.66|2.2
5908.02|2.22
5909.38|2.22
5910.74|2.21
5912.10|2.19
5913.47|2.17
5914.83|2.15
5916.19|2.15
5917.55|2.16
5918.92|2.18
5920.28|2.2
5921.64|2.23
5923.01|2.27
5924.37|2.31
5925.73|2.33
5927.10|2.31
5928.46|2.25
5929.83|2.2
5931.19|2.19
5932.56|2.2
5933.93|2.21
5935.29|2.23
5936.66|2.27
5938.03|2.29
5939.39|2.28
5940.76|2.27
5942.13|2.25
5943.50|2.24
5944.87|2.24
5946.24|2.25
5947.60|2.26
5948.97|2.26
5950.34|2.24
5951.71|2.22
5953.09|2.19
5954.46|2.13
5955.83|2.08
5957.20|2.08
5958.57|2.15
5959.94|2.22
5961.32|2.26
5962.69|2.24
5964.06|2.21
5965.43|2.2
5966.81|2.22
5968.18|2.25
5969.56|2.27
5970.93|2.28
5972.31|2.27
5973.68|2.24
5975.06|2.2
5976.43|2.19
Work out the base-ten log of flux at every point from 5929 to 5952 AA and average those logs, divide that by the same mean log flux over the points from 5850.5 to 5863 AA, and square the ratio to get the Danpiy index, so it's 1.03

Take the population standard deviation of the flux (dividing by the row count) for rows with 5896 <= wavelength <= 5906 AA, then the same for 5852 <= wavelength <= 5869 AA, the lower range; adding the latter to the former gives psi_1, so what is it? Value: 0.182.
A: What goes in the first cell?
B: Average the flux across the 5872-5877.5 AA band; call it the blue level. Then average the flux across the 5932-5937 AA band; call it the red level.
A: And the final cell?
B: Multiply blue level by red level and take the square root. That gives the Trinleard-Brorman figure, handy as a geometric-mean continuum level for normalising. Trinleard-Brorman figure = 2.27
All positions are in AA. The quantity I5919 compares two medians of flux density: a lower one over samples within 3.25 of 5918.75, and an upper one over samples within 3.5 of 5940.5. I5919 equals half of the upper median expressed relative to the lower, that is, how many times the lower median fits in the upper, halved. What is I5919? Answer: 0.521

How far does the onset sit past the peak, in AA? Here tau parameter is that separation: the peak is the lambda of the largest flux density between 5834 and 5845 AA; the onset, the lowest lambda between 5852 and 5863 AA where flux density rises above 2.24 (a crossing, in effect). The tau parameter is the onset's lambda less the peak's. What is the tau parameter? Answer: 17.5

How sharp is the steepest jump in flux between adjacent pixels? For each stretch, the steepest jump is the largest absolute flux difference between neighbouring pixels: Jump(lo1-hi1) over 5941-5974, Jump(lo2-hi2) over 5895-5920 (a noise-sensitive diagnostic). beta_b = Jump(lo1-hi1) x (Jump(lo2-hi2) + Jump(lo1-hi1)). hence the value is 0.011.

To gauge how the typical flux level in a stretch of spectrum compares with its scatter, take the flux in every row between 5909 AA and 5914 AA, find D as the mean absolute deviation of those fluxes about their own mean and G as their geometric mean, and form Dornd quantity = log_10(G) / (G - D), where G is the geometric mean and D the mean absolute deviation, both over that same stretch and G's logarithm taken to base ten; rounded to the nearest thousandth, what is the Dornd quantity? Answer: 0.157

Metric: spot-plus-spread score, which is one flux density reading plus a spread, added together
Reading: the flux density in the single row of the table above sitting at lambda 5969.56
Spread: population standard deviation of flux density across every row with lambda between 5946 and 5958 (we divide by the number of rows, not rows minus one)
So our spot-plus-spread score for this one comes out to 2.34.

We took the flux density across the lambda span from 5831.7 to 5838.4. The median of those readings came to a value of 2.34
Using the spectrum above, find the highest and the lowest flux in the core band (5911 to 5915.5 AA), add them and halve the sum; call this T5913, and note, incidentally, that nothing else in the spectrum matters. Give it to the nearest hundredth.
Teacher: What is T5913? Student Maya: 2.17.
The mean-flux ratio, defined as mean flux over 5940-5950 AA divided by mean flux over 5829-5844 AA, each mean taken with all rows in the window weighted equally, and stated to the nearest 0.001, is 0.964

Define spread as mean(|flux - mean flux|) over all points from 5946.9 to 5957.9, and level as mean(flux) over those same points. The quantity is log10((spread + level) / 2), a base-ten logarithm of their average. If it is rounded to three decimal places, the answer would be 0.051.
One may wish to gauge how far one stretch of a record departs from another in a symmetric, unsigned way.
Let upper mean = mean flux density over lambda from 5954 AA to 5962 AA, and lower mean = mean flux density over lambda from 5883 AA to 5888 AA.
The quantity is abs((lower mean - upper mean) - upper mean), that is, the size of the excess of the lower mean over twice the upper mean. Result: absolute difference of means 2.35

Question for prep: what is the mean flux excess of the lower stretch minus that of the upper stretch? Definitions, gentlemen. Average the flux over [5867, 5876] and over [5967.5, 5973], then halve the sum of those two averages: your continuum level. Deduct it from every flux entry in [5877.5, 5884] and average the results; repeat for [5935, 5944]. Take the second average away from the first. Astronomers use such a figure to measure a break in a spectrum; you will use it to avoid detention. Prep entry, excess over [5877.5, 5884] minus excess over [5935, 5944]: -0.07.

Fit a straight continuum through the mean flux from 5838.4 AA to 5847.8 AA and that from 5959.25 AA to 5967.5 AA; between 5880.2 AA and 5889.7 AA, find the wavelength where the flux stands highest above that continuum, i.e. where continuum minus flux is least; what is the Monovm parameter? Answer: 5880.88 AA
